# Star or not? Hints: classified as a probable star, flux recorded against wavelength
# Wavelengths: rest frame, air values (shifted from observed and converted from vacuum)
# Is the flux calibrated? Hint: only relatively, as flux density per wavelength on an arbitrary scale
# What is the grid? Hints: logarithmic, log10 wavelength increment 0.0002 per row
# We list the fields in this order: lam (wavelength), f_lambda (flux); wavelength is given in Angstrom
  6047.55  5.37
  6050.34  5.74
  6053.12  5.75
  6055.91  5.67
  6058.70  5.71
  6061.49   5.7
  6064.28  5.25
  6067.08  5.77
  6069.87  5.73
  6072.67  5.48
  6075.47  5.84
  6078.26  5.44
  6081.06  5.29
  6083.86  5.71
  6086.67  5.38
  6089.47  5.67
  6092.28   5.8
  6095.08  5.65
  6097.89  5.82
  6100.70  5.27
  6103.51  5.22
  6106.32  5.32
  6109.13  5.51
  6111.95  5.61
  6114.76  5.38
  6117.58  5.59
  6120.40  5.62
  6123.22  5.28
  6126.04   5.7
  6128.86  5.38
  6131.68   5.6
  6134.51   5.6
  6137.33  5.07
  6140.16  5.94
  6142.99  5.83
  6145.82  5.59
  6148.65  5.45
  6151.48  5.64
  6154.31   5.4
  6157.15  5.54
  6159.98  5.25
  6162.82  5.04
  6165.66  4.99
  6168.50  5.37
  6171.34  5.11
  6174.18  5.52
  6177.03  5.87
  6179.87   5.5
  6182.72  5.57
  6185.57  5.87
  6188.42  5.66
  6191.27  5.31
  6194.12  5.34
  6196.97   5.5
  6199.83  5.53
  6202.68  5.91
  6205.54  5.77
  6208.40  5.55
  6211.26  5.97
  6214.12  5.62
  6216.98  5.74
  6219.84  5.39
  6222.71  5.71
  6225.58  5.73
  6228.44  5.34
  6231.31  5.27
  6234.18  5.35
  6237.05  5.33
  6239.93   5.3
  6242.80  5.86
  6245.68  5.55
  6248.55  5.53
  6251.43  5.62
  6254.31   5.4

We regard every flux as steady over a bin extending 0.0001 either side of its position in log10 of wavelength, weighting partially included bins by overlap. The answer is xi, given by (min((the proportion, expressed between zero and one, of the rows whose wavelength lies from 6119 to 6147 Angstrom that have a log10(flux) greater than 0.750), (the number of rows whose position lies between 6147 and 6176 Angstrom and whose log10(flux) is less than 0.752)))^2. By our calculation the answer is 0.09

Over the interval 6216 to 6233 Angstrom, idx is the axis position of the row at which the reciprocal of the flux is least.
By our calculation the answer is 6216.98 Angstrom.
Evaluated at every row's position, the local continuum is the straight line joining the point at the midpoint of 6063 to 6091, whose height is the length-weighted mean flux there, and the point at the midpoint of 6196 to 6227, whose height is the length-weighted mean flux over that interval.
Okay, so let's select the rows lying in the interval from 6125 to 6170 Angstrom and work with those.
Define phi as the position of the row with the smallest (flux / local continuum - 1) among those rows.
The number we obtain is 6165.66 Angstrom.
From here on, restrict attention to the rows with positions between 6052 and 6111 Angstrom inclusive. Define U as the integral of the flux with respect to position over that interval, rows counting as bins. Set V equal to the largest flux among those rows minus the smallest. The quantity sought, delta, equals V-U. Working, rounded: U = 329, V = 0.62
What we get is -328.0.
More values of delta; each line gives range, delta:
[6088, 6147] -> -326.3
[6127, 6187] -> -328.1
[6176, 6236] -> -334.8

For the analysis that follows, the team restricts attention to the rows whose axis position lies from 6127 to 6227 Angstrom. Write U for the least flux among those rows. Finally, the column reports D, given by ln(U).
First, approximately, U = 4.99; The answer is 1.61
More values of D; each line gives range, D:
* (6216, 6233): 1.66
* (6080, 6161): 1.62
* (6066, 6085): 1.67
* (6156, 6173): 1.61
